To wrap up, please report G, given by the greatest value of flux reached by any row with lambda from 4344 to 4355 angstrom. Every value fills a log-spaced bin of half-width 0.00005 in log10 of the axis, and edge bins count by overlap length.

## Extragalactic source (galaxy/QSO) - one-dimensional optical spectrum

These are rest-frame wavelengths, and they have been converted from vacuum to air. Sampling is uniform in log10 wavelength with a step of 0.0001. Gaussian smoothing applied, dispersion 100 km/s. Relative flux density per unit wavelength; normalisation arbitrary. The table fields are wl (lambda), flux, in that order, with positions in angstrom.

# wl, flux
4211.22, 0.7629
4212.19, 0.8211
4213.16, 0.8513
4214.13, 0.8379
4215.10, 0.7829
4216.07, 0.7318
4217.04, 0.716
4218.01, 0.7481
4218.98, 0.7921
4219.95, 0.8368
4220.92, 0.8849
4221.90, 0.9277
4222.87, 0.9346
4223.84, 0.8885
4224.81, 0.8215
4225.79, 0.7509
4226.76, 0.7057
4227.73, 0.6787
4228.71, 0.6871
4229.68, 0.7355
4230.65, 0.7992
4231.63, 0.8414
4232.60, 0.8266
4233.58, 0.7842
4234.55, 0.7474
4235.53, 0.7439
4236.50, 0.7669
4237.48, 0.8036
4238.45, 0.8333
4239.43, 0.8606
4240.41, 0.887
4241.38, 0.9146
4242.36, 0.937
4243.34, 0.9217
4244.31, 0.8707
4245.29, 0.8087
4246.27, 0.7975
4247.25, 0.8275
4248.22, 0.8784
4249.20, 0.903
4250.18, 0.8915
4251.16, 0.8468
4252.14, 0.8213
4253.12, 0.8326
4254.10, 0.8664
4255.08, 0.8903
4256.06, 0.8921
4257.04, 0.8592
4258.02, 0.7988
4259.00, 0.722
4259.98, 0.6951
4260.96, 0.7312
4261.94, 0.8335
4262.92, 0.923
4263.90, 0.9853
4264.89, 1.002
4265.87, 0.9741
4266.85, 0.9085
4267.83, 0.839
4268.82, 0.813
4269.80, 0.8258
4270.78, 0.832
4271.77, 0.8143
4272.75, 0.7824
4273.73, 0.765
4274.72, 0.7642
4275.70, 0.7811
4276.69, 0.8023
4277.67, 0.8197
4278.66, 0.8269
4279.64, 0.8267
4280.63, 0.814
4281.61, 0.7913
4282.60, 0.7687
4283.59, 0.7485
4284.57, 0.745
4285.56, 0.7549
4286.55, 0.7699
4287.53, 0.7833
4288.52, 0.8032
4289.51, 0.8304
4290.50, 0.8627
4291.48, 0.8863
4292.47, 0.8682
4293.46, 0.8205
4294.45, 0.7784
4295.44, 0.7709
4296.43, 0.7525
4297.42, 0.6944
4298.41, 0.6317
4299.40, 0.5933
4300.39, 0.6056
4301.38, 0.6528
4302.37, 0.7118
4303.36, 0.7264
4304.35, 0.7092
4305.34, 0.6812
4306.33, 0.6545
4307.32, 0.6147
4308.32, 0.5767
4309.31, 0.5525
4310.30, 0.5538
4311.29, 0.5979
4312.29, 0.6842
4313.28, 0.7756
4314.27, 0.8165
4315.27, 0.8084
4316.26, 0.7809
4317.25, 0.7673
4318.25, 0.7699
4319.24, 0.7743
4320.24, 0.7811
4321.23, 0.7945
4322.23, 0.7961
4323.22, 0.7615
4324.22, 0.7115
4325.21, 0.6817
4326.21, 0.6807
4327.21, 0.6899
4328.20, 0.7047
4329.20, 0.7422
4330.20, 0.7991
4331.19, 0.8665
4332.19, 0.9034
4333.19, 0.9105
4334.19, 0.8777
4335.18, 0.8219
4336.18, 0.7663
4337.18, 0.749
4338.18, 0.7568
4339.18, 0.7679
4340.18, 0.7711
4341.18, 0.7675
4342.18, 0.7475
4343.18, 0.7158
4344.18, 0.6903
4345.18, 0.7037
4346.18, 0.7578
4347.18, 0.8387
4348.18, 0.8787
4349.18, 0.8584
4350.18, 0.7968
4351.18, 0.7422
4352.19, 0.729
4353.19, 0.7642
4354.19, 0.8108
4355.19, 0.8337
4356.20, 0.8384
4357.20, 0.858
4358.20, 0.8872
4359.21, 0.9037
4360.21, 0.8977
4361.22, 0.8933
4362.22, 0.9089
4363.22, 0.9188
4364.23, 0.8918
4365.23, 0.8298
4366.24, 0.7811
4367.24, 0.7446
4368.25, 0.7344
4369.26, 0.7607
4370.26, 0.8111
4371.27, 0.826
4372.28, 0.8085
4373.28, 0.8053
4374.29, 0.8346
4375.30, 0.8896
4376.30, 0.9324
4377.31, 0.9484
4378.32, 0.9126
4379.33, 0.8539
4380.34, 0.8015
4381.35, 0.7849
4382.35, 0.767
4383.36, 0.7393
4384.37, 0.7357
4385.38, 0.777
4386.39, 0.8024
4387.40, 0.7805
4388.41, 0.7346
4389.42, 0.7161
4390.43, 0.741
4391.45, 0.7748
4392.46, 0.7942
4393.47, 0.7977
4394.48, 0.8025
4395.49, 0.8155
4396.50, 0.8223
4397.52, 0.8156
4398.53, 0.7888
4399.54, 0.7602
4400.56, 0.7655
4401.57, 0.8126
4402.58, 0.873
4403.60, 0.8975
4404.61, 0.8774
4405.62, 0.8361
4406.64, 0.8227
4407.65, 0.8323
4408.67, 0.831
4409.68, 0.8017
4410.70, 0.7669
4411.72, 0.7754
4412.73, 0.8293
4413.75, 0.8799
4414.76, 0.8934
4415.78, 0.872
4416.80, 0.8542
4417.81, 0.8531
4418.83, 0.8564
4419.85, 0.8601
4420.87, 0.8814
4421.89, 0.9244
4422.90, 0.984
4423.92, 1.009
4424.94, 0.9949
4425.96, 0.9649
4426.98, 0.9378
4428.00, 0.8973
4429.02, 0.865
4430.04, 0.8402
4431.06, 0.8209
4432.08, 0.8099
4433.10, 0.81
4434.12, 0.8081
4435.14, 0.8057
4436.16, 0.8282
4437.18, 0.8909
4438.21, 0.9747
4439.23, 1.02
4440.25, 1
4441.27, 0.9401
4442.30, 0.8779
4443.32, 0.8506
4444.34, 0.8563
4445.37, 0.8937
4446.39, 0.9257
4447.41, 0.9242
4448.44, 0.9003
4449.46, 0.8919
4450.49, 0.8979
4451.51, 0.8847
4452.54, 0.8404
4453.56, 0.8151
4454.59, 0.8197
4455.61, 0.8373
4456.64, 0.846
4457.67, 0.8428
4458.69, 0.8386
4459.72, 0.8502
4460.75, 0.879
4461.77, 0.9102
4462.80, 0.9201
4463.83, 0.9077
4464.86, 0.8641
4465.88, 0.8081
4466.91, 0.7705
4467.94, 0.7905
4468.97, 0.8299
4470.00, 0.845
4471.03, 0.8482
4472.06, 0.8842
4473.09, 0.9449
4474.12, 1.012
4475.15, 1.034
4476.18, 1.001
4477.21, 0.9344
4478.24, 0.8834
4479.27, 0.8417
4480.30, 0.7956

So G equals 0.8787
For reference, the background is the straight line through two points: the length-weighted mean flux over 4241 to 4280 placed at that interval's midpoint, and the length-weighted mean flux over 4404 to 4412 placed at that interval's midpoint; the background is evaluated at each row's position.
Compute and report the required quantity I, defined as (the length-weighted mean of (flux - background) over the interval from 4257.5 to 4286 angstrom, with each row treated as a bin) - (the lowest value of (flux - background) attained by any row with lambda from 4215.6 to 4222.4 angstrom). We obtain 0.11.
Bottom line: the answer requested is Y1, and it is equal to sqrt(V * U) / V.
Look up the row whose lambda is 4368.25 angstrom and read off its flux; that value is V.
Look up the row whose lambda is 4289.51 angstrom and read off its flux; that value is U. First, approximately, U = 0.8304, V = 0.7344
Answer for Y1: 1.06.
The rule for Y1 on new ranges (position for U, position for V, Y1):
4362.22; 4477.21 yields 0.99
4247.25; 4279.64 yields 1.00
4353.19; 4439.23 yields 0.87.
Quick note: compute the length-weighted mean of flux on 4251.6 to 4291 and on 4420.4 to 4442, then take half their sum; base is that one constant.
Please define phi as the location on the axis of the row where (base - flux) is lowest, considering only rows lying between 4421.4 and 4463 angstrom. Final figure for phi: 4439.23 angstrom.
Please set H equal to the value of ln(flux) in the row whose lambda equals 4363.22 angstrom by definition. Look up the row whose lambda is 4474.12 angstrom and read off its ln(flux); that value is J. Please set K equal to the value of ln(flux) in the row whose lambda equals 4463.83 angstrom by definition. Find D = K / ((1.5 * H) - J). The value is 0.7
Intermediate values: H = -0.08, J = 0.01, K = -0.10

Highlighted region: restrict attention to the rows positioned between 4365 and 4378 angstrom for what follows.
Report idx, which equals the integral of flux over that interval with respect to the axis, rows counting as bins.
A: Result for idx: 10.7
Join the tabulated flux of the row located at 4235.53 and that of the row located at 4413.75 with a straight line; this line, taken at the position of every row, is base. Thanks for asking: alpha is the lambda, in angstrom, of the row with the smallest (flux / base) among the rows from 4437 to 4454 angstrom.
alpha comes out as 4453.56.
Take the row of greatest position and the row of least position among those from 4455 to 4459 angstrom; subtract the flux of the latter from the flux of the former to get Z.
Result 0.00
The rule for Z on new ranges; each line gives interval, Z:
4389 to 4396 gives 0.10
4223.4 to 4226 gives -0.14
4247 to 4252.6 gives -0.01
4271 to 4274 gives -0.05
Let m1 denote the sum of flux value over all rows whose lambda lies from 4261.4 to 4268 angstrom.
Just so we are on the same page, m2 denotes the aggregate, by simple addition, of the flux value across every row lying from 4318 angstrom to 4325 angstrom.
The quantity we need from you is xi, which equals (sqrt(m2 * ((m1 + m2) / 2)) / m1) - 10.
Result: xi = -9.13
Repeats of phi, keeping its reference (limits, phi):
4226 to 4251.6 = 4242.36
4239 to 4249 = 4242.36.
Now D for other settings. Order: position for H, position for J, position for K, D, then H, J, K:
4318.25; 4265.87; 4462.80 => 0.2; -0.26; -0.03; -0.08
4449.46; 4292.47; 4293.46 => 6.5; -0.11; -0.14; -0.20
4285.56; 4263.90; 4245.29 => 0.5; -0.28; -0.01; -0.21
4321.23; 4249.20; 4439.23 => -0.1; -0.23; -0.10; 0.02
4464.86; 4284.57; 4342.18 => -3.9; -0.15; -0.29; -0.29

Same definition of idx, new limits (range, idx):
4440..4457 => 15.0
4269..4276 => 5.6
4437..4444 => 6.6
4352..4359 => 5.8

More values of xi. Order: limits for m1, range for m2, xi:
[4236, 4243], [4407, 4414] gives -9.04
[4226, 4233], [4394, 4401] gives -8.96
